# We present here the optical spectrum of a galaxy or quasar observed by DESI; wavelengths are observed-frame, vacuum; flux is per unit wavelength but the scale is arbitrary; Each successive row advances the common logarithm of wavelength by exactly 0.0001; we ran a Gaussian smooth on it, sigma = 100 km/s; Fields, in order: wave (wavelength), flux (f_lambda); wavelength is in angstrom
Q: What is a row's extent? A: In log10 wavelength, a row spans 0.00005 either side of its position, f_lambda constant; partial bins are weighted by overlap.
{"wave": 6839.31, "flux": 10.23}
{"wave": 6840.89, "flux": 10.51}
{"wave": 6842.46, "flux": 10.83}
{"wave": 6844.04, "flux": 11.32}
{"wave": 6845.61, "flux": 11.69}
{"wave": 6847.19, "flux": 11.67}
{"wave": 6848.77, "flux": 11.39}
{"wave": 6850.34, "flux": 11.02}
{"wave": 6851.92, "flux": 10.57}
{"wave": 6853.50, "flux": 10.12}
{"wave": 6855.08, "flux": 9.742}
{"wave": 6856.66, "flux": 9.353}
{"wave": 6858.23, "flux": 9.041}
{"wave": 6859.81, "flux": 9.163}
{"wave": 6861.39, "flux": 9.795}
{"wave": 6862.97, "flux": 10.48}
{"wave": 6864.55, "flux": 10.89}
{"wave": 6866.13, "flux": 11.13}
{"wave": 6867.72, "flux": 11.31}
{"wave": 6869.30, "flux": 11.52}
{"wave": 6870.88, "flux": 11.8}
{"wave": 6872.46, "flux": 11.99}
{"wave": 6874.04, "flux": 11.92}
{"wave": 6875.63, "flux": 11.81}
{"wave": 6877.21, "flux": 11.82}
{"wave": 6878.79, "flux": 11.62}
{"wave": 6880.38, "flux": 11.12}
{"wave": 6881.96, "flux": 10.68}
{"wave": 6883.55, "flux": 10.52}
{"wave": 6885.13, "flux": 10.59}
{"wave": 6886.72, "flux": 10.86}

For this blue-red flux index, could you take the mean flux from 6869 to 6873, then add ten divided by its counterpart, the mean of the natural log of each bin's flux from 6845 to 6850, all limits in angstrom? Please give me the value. 15.9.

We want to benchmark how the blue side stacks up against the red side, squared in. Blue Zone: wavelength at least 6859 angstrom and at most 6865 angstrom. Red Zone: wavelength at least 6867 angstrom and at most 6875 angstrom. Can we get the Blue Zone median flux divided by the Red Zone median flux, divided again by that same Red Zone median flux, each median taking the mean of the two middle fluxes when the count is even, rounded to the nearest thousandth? 0.073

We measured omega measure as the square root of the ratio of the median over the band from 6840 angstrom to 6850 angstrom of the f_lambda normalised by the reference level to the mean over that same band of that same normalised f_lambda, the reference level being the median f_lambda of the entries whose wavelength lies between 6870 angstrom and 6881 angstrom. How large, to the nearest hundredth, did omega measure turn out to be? 1.01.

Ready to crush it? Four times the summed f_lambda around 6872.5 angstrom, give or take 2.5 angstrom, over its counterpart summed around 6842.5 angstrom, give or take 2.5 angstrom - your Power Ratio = 4.37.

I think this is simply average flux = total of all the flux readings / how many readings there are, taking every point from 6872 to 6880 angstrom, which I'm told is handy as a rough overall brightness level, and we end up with 11.8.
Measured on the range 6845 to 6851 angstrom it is 11.4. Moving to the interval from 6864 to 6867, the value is 11.0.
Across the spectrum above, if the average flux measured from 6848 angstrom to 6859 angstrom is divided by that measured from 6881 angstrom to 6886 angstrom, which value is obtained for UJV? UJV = 0.96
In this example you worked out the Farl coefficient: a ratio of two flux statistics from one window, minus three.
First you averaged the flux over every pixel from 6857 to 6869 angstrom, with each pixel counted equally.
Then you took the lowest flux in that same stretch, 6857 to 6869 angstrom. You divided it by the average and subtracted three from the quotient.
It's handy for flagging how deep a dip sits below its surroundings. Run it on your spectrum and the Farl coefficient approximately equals -2.12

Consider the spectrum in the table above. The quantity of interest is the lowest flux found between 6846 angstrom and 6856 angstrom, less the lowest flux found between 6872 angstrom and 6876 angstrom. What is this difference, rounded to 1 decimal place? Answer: -2.1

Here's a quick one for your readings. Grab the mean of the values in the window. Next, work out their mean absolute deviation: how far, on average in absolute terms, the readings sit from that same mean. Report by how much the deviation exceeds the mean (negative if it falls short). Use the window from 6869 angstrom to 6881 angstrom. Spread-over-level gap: -11.5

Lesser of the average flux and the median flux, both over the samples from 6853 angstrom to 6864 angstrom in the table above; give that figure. 9.7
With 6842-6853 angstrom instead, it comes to 11.2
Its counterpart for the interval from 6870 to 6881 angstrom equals 11.7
